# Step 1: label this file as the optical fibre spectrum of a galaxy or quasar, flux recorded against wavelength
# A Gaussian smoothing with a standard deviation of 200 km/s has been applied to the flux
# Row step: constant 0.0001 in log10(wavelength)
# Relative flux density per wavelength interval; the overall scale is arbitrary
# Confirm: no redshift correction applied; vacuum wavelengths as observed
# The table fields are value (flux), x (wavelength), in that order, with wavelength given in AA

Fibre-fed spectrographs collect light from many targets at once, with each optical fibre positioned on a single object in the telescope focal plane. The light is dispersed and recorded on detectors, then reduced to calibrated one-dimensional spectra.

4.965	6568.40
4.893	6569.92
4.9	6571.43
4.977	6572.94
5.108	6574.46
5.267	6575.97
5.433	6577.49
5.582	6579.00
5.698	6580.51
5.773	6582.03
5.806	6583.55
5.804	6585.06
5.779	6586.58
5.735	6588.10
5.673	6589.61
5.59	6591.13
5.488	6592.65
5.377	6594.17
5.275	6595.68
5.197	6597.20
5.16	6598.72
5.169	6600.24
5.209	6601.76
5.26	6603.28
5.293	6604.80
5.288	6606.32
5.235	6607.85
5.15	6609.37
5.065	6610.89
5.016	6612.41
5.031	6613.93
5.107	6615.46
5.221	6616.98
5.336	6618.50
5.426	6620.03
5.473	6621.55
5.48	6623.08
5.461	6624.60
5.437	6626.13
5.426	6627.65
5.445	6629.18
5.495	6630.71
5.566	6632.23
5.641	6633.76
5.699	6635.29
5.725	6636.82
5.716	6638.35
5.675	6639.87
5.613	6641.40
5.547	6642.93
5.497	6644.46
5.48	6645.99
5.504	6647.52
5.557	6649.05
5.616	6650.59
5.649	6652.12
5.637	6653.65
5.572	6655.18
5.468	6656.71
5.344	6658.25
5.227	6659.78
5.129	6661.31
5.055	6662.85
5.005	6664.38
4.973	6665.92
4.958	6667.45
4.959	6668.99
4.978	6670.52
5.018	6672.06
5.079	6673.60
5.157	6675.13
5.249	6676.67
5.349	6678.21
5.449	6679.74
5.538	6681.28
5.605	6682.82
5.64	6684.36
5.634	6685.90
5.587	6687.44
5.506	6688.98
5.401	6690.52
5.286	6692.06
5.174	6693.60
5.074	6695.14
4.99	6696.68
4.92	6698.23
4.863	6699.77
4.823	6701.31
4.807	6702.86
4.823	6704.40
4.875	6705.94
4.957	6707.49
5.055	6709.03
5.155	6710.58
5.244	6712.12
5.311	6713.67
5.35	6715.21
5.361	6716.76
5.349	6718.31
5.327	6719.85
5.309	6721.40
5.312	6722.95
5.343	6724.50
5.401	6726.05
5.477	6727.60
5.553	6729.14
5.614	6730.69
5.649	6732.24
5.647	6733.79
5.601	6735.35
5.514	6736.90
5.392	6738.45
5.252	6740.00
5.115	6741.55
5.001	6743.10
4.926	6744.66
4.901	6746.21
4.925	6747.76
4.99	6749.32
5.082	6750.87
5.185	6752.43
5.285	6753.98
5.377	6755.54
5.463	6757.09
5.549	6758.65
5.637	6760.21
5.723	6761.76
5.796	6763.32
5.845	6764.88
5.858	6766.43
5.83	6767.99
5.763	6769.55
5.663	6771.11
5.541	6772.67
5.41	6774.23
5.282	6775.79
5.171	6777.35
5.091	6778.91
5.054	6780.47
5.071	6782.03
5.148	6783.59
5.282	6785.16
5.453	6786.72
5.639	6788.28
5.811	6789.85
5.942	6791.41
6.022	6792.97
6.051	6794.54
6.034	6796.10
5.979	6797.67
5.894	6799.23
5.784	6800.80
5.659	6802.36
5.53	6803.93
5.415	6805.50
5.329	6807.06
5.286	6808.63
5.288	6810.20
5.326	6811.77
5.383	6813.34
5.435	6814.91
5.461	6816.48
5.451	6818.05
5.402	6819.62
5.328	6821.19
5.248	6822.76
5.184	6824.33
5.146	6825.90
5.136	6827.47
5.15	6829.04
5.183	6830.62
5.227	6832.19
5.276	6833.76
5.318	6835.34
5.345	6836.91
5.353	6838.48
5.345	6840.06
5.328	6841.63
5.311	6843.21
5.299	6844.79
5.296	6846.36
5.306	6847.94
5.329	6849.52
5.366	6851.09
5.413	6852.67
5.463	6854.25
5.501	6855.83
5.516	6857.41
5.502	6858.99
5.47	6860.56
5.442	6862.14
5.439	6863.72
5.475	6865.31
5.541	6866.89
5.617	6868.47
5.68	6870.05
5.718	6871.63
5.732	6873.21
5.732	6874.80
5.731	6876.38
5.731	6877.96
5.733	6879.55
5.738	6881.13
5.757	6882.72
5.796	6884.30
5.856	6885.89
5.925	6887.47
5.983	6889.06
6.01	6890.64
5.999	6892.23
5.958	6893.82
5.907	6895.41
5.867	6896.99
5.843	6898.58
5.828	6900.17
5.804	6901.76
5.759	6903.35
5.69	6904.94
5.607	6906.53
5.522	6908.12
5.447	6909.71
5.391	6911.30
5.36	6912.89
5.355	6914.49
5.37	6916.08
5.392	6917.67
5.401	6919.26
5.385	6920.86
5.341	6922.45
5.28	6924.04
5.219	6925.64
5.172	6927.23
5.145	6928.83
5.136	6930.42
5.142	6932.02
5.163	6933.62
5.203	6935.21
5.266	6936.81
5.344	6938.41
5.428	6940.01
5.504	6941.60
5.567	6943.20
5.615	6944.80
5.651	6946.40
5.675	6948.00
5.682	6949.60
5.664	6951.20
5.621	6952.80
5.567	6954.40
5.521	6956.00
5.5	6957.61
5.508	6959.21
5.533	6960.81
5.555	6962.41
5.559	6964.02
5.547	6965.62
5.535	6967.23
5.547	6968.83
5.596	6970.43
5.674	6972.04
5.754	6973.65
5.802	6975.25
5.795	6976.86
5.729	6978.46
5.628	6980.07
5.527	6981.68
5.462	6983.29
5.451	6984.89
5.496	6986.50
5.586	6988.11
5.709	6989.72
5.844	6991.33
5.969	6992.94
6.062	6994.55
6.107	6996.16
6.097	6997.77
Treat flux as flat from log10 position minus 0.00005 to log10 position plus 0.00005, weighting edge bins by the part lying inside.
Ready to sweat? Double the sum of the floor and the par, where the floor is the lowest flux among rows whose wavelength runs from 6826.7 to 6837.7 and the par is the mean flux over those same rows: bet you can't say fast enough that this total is 20.7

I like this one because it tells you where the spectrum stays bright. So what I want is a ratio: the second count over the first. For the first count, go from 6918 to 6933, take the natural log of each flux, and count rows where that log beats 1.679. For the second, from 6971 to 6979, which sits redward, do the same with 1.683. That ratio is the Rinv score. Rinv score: 2.5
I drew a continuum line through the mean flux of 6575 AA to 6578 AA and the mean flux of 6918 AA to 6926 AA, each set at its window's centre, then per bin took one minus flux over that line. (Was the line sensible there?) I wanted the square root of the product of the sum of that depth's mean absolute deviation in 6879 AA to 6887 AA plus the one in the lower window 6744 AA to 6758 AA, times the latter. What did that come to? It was 0.037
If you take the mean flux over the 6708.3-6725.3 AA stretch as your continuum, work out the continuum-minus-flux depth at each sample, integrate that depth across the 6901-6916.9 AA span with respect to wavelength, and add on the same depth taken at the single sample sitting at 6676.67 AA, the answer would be -3.9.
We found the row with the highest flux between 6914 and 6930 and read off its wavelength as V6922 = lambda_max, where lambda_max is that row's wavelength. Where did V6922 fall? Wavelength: 6919.26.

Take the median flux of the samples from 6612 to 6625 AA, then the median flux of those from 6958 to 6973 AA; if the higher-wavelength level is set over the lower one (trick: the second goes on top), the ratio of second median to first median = 1.04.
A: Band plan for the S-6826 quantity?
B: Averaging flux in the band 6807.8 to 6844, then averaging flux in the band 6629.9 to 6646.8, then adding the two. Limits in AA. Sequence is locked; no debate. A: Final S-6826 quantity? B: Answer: 10.9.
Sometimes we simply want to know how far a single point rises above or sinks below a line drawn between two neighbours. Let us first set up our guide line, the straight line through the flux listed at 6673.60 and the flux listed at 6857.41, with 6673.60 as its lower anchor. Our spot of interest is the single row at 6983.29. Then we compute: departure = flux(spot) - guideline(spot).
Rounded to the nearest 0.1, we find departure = -0.4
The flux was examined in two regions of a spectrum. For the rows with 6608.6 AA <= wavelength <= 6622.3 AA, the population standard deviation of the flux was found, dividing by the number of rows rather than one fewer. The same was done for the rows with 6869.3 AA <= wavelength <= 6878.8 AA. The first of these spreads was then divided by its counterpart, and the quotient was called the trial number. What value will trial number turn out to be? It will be 8.6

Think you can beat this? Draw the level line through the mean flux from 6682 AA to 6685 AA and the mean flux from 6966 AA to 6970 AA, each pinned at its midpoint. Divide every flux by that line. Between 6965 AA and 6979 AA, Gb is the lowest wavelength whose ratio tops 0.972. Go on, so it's 6965.62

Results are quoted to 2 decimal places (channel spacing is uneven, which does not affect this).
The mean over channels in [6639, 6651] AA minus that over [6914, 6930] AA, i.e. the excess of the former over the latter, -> 0.26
